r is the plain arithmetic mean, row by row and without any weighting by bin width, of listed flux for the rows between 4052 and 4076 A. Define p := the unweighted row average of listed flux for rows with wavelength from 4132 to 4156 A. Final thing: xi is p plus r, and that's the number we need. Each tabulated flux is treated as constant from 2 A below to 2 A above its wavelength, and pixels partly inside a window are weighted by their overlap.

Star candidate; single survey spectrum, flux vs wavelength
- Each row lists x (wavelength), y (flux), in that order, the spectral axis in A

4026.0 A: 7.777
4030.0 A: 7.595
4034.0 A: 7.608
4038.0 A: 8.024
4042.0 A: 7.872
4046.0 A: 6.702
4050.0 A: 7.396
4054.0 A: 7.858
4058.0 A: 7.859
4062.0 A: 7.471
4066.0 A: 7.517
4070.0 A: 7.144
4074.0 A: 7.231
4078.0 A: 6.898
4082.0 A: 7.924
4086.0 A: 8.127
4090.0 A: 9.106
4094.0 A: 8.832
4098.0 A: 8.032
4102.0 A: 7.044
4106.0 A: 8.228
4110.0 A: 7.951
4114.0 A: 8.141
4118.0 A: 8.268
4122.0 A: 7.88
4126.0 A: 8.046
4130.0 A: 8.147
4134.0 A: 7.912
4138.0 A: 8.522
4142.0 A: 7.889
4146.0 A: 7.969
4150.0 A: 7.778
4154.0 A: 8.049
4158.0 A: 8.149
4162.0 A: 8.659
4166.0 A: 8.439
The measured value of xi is 15.5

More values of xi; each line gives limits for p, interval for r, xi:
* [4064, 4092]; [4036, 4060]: 15.3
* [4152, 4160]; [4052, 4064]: 15.8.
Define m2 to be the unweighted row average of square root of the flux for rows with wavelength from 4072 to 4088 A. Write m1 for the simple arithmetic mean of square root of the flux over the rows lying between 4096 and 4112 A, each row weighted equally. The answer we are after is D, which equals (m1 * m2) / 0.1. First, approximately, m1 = 2.79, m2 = 2.75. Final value 76.7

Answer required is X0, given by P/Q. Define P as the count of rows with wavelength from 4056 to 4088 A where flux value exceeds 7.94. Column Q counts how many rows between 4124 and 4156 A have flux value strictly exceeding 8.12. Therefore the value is 0.5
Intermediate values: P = 1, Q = 2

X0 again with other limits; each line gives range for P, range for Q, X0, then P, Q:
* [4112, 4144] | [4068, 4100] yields 1.7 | 5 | 3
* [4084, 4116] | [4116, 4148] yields 2.3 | 7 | 3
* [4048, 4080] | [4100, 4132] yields 0.0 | 0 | 4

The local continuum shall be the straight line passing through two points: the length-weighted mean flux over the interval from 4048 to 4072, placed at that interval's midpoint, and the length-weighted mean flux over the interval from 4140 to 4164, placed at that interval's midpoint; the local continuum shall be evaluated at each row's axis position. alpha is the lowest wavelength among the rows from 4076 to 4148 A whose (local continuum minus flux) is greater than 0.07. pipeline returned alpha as 4078.0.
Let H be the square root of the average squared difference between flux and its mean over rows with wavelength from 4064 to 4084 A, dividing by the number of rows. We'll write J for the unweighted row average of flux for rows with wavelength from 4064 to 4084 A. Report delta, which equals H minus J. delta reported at -7.0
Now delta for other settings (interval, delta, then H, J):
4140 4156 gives -7.8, 0.1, 7.92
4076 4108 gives -7.3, 0.7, 8.02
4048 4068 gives -7.4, 0.2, 7.62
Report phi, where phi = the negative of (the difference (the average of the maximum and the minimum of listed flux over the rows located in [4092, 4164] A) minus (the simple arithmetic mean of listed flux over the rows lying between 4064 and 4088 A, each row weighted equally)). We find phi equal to -0.46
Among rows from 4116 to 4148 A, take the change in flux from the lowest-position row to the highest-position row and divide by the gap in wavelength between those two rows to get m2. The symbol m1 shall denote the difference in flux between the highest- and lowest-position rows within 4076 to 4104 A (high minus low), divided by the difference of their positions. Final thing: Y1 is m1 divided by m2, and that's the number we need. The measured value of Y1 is -0.6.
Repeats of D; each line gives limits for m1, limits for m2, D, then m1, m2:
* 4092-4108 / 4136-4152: 80.3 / 2.83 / 2.83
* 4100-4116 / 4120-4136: 79.1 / 2.80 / 2.83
